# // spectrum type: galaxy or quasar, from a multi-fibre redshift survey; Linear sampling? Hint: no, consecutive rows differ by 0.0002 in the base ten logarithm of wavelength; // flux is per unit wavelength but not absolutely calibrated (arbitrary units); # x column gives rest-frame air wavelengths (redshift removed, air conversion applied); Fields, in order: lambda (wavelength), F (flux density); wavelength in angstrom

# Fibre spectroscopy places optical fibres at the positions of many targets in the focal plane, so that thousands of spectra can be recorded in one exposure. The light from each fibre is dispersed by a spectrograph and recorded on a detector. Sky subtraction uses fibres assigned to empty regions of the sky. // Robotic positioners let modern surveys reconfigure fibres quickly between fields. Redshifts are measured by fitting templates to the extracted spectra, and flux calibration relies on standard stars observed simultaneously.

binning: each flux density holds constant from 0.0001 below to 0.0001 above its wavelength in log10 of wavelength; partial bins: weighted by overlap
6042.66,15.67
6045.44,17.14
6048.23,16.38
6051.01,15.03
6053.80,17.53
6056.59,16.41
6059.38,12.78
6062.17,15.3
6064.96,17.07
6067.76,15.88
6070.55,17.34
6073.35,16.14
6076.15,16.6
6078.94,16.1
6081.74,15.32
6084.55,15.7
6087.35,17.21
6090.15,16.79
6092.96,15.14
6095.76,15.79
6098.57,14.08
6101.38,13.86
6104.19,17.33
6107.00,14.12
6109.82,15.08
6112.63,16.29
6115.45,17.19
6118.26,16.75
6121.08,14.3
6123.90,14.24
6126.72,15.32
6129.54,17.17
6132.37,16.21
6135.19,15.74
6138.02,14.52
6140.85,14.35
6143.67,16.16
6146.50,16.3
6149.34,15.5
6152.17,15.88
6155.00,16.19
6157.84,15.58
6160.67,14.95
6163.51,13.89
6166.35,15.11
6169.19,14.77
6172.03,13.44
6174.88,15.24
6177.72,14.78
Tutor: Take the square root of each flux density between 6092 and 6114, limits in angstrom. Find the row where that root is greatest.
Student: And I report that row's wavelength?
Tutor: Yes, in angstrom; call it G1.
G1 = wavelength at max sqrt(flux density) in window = 6104.19 angstrom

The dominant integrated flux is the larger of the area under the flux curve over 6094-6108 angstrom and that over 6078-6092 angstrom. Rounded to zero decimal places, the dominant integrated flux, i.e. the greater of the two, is 227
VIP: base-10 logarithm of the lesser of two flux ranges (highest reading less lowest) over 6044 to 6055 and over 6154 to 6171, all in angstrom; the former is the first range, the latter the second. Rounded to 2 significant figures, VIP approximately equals 0.36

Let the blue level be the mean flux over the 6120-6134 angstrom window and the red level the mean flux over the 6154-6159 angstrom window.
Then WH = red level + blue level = 31.3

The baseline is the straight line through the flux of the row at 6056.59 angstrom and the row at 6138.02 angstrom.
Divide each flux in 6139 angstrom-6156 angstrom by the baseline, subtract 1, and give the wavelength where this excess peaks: 6155.00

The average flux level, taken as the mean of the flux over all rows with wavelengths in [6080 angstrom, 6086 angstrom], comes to 15.5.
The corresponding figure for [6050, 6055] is 16.3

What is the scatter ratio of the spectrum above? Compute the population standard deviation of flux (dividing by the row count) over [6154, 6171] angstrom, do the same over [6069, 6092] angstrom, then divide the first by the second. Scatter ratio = 1.06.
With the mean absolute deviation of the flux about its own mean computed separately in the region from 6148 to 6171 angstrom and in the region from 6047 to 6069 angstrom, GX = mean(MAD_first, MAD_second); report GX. 0.81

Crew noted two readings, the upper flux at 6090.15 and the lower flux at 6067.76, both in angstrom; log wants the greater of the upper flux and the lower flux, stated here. 16.8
